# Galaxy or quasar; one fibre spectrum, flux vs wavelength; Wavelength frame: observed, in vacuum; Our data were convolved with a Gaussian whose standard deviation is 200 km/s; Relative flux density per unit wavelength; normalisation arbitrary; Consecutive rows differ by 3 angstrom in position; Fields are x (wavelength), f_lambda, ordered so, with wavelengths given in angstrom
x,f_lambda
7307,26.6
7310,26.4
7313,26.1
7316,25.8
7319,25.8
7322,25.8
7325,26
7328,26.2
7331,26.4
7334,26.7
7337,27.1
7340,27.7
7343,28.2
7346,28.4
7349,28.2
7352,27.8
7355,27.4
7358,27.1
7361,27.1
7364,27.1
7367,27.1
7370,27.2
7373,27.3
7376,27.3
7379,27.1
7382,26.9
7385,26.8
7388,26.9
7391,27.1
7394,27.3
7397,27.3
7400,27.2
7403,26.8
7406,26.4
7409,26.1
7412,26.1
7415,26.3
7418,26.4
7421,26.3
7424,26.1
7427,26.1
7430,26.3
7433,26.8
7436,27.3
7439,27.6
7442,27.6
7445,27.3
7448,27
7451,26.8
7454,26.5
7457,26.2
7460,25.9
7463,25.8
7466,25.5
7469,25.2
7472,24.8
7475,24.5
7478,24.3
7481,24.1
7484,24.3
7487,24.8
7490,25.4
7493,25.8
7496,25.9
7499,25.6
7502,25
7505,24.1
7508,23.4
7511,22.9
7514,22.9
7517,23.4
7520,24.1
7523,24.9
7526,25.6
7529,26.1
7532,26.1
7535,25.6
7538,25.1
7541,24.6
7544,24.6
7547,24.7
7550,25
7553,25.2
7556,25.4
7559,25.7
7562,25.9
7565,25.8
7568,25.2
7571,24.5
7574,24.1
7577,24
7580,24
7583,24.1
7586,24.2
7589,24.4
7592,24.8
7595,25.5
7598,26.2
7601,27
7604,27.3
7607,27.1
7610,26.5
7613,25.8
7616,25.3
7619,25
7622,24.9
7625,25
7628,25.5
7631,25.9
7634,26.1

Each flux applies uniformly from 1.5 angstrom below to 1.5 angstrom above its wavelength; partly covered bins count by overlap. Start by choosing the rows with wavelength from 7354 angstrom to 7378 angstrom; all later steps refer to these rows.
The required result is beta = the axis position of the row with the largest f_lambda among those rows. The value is 7355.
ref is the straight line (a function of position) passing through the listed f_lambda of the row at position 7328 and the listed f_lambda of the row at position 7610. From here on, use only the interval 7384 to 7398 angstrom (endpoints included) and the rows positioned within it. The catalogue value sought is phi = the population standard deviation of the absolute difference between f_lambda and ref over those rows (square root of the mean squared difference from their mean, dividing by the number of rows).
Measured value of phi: 0.20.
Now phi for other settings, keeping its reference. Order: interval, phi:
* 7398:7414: 0.30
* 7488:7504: 0.32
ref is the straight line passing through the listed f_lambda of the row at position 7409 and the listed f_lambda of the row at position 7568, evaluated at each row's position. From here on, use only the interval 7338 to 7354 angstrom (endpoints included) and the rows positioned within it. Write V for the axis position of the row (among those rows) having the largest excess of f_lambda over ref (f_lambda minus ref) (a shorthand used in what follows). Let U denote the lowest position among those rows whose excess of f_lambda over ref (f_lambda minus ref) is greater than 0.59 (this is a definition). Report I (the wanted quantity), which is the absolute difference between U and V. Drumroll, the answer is 6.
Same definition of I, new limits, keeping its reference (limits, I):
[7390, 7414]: 6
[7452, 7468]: 0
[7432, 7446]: 9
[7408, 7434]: 0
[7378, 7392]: 12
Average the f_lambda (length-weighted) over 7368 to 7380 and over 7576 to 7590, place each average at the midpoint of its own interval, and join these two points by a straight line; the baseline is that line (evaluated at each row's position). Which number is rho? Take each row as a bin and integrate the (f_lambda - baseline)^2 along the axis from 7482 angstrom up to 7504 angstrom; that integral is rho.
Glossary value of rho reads 10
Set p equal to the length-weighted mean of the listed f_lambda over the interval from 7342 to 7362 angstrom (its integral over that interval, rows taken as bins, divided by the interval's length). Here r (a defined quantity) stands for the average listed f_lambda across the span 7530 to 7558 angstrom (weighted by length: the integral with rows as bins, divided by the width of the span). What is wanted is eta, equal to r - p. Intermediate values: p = 28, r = 25.2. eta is -2.6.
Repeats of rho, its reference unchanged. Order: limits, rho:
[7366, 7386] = 1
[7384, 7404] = 2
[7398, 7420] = 3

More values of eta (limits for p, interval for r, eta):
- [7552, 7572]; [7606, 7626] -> 0.2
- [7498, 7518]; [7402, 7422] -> 2.5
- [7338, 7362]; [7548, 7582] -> -2.8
